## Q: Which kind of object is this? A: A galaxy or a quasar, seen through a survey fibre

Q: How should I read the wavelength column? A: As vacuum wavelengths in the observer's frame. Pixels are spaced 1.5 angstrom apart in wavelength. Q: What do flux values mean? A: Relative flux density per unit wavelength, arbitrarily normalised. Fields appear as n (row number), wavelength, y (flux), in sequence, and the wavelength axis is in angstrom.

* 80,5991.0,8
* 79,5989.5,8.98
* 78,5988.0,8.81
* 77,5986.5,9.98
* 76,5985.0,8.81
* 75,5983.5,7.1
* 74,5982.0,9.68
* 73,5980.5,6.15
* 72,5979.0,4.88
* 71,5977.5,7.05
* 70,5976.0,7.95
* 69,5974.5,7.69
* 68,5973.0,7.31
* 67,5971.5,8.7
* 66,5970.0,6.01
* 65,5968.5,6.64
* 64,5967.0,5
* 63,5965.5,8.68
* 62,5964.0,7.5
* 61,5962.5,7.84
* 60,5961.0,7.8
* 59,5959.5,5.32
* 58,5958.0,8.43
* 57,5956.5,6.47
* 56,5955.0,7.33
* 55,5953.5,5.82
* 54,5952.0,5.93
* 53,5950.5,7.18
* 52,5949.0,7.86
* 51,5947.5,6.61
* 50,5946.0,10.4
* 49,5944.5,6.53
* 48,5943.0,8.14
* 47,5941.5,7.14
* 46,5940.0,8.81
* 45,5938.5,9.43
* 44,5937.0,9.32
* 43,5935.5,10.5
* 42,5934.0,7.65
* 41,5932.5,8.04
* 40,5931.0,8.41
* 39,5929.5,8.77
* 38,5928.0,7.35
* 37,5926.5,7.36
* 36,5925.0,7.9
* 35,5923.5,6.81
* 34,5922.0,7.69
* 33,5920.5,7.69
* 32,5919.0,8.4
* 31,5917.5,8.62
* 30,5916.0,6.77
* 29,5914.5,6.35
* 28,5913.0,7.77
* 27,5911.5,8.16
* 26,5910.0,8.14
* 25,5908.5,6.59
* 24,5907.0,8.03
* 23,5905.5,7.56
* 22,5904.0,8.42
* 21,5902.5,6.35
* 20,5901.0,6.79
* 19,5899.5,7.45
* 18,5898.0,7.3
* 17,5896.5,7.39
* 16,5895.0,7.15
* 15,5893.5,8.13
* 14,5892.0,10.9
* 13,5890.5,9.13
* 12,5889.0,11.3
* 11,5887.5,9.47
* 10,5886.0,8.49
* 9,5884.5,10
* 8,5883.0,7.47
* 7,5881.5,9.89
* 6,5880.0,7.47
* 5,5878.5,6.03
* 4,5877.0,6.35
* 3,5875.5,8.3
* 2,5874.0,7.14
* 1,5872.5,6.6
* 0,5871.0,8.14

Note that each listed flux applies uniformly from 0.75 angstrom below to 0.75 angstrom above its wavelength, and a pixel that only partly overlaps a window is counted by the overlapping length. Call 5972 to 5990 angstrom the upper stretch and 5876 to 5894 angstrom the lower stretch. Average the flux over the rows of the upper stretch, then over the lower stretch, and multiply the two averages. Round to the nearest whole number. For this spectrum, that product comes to 69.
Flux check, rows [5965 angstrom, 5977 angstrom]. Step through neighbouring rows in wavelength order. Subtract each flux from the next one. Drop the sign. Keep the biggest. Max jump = 3.7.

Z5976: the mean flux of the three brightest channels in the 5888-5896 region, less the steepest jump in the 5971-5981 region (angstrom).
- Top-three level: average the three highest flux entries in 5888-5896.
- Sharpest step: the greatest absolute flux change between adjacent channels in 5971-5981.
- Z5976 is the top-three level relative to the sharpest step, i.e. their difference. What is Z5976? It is 8.3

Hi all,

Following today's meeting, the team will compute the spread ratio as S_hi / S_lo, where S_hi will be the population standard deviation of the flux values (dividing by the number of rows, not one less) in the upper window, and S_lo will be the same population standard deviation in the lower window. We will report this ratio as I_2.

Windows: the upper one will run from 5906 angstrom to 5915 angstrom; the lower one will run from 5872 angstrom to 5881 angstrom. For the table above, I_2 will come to 1.0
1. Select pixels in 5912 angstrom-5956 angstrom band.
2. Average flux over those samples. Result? 7.8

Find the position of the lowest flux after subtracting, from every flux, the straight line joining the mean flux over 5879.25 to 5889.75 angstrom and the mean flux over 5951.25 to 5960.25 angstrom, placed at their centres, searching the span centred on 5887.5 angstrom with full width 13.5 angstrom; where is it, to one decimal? 5883.0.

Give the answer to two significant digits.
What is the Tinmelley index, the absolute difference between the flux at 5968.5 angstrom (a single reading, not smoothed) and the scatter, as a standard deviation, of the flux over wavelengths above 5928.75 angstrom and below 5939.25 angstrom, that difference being 5.7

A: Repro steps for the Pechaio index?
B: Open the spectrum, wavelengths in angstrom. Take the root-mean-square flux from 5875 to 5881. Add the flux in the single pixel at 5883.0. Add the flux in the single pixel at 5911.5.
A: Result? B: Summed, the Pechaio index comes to 22.7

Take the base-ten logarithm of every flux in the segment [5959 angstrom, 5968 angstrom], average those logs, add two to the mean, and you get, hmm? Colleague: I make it 2.84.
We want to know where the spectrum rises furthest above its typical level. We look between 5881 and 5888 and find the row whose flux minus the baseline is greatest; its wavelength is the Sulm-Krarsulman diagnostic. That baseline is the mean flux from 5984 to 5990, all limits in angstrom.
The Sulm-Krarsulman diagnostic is 5884.5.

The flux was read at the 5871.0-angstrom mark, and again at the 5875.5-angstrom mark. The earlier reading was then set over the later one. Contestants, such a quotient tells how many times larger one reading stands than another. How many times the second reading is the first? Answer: 0.98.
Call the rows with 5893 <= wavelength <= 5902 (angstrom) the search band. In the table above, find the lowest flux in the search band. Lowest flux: 6.79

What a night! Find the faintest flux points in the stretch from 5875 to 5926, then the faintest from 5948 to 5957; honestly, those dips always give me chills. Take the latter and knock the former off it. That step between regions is -0.21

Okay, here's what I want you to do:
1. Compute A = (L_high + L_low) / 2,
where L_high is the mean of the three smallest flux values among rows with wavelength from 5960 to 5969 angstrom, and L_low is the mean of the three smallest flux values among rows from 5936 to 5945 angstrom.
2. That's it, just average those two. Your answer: 6.8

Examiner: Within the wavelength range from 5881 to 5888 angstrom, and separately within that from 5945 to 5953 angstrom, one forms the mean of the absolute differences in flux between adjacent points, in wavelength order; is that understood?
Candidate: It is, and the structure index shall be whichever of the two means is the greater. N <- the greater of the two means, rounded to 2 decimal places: 1.86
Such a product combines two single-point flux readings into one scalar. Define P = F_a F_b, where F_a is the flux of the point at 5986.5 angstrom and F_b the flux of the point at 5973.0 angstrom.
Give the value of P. 73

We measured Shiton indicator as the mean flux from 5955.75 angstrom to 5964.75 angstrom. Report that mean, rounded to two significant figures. 7.2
